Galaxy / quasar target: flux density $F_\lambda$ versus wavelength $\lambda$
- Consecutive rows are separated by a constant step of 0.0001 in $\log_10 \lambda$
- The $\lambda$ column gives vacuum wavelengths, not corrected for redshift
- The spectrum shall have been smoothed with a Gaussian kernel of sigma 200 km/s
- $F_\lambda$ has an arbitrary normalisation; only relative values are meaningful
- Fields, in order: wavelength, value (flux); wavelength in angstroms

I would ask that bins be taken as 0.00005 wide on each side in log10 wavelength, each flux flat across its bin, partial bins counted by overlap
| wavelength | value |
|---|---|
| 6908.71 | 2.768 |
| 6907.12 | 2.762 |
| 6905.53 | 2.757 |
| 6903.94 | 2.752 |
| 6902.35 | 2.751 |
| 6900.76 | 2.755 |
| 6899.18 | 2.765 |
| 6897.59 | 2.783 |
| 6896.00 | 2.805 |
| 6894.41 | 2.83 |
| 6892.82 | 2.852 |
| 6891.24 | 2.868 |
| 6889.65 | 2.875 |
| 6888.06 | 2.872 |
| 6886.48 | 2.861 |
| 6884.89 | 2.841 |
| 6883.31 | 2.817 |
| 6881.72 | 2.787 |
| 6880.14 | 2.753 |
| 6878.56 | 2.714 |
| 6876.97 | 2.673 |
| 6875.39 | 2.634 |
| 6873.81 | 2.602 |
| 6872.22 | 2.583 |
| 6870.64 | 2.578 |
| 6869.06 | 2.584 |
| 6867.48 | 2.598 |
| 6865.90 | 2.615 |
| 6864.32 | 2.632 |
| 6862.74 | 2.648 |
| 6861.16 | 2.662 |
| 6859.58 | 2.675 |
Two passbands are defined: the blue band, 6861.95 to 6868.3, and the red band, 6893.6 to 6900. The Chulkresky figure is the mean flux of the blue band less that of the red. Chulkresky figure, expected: -0.17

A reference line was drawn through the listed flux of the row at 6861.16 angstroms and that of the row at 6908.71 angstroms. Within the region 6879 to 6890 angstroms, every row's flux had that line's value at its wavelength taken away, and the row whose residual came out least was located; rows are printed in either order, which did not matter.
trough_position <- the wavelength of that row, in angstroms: 6880.14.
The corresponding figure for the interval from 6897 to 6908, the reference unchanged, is 6903.94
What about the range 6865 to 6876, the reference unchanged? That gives 6870.64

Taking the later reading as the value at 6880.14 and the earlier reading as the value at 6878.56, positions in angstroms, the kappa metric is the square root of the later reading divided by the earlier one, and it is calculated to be 1.01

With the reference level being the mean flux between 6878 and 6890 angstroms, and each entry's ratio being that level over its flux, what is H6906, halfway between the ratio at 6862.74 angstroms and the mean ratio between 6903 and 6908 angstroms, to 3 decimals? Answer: 1.042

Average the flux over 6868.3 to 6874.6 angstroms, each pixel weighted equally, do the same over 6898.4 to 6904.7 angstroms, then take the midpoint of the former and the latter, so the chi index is 2.67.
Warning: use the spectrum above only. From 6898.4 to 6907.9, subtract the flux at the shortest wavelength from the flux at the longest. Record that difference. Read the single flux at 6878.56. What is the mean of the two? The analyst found 1.36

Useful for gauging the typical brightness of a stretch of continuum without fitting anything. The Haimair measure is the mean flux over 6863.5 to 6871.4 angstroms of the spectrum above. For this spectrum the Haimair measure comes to 2.60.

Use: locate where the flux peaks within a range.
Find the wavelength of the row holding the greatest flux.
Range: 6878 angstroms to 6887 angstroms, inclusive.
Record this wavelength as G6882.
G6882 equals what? 6886.48 angstroms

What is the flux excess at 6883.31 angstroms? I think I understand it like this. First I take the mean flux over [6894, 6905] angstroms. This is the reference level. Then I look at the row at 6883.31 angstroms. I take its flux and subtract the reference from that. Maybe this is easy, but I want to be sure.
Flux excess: 0.04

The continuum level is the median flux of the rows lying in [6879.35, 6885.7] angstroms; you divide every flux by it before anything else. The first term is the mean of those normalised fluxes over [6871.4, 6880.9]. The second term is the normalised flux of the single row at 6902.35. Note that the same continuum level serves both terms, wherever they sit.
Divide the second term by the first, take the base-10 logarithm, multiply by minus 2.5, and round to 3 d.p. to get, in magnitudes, -0.037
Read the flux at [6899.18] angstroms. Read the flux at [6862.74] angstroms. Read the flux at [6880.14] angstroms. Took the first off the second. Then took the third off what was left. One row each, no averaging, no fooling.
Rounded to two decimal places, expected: -2.87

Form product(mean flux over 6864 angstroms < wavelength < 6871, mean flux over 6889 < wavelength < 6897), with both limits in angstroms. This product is 7.40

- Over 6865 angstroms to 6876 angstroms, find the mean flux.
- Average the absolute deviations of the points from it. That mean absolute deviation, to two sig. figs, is 0.015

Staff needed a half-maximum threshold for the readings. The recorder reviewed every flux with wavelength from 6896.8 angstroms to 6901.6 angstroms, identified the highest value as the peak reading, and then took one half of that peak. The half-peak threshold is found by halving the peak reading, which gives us 1.39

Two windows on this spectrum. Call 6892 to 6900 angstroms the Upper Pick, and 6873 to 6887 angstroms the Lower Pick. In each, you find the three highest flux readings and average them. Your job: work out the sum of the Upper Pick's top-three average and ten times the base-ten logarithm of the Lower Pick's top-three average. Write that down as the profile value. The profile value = 7.36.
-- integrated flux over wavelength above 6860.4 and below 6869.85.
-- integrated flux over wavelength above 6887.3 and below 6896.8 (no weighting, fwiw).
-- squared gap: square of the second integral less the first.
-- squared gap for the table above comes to 5.1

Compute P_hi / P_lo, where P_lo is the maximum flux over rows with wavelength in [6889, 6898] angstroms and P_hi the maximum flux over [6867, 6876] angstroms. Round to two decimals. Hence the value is 0.92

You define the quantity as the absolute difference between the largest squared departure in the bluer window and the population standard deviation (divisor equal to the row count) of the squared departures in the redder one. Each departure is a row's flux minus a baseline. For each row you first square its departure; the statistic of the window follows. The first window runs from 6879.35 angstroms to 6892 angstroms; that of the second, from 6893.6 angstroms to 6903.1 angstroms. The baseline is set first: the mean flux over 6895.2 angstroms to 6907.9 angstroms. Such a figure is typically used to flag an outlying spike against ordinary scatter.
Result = 0.010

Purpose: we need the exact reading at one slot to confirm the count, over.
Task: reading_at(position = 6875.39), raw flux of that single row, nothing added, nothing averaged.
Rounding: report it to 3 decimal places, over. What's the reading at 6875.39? 2.634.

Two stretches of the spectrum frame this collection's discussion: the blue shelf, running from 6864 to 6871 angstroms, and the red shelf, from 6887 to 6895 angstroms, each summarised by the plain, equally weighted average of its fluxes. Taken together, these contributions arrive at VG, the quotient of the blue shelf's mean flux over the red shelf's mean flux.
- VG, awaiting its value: 0.91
